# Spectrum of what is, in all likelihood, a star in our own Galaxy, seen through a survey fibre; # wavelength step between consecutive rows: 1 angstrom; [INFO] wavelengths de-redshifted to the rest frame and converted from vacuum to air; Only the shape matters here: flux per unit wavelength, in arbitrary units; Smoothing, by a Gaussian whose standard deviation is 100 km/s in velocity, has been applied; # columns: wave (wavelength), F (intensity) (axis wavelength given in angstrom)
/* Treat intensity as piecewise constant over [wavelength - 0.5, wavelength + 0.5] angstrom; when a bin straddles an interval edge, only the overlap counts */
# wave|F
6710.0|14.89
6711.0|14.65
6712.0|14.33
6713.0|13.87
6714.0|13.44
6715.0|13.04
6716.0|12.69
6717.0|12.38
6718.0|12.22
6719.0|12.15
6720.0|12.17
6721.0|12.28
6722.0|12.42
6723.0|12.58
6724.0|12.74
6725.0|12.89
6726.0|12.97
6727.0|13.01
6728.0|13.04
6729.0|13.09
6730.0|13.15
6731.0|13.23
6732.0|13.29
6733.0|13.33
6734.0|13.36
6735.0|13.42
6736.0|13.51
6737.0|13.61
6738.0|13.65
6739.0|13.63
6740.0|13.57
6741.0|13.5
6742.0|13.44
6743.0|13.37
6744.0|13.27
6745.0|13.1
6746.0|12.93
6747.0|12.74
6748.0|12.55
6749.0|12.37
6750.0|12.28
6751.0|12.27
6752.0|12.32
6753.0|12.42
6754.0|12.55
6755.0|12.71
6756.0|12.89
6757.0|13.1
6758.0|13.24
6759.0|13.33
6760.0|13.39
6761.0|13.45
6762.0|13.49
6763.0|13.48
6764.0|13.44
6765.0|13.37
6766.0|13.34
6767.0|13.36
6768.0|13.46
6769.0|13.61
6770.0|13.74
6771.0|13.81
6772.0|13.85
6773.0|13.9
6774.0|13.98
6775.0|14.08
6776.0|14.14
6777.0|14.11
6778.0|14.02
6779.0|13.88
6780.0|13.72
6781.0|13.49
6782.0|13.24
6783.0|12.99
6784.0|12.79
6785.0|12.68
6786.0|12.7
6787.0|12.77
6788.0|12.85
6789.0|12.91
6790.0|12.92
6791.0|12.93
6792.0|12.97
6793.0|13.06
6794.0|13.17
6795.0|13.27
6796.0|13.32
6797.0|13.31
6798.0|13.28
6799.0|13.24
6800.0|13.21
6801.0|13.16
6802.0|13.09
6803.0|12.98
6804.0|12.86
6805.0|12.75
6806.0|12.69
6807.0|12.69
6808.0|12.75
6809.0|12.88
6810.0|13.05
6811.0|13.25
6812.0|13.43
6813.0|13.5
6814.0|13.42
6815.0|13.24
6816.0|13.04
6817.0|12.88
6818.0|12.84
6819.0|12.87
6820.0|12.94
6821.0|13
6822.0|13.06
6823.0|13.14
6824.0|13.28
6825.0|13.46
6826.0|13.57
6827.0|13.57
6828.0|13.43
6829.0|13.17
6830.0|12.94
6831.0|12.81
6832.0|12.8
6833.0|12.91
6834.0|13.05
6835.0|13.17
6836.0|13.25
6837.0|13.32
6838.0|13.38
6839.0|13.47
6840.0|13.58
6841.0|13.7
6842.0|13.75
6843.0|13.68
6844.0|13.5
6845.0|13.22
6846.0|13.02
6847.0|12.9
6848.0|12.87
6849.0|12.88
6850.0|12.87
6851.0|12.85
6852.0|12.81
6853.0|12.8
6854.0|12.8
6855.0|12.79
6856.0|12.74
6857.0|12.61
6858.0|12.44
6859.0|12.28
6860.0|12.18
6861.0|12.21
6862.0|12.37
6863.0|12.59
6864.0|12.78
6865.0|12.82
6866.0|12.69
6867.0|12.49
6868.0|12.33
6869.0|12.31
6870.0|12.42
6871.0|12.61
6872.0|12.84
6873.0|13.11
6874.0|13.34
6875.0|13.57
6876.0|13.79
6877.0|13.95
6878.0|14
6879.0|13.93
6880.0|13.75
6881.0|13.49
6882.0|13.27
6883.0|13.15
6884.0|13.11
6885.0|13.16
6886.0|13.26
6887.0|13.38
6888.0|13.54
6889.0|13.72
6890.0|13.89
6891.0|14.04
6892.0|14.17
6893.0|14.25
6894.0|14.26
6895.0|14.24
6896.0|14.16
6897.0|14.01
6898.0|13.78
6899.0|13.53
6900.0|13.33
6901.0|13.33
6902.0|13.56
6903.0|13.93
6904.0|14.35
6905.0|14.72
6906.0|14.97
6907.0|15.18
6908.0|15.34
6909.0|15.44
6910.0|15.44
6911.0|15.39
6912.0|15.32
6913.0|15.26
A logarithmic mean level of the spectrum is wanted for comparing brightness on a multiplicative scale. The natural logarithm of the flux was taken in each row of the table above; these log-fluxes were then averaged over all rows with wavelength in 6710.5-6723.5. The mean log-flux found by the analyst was 2.558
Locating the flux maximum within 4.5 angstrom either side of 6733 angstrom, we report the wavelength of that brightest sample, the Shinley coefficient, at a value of 6737.0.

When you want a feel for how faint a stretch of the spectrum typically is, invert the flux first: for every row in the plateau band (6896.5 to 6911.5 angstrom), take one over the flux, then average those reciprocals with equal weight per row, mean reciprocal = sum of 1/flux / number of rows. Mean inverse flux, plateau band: 0.070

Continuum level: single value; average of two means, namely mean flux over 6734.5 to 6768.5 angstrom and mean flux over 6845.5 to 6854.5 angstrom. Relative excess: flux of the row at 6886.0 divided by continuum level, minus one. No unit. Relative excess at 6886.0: 0.020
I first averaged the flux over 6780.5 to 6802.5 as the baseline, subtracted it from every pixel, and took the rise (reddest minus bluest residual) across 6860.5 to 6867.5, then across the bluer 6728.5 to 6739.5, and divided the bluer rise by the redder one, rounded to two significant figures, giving 1.9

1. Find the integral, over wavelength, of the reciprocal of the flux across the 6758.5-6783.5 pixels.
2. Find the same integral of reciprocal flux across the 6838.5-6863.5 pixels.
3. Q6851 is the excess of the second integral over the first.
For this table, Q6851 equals 0.10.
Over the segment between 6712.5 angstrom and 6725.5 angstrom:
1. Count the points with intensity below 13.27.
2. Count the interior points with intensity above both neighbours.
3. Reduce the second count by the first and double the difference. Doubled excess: -22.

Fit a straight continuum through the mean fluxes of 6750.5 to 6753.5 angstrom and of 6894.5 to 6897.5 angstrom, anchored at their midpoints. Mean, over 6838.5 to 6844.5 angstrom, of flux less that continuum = 0.2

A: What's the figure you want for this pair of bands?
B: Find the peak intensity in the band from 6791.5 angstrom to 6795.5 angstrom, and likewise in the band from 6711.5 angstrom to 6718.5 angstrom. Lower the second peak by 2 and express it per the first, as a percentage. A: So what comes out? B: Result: 92.9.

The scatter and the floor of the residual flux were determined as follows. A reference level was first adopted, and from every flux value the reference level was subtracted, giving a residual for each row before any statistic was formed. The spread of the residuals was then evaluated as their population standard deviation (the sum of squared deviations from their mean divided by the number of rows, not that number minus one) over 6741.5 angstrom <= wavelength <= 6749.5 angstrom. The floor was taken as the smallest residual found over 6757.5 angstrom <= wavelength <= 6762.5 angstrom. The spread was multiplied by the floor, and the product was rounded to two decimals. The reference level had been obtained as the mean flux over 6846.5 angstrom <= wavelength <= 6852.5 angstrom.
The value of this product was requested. 0.14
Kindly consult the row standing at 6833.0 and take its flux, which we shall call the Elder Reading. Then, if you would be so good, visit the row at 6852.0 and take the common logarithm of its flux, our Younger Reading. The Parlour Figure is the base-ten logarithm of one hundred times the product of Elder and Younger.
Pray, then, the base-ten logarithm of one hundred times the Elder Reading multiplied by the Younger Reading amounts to 3.16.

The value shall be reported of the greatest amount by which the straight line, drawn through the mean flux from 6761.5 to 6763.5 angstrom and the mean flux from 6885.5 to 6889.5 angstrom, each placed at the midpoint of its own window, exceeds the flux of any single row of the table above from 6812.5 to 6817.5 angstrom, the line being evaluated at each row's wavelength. 0.6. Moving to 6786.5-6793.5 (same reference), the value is 0.7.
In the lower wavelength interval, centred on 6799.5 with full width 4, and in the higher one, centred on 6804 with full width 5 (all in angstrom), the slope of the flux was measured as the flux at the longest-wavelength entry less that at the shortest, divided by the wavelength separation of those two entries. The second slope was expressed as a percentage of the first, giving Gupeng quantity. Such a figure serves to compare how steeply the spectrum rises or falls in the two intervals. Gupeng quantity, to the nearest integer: 250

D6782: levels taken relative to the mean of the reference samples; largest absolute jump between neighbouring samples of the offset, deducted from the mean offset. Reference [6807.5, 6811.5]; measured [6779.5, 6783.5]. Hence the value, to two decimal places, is 0.13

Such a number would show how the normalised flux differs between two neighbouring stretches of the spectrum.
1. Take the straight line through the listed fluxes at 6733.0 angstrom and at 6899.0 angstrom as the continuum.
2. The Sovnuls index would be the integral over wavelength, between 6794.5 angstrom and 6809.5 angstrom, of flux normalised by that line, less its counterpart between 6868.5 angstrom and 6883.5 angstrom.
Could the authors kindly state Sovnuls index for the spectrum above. -0.2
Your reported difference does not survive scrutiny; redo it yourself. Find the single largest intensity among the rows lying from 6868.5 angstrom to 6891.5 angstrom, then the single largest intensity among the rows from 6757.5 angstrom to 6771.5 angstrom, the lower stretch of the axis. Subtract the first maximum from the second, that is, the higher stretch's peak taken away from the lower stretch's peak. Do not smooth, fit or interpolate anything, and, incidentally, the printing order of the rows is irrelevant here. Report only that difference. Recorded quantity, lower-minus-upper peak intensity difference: -0.2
